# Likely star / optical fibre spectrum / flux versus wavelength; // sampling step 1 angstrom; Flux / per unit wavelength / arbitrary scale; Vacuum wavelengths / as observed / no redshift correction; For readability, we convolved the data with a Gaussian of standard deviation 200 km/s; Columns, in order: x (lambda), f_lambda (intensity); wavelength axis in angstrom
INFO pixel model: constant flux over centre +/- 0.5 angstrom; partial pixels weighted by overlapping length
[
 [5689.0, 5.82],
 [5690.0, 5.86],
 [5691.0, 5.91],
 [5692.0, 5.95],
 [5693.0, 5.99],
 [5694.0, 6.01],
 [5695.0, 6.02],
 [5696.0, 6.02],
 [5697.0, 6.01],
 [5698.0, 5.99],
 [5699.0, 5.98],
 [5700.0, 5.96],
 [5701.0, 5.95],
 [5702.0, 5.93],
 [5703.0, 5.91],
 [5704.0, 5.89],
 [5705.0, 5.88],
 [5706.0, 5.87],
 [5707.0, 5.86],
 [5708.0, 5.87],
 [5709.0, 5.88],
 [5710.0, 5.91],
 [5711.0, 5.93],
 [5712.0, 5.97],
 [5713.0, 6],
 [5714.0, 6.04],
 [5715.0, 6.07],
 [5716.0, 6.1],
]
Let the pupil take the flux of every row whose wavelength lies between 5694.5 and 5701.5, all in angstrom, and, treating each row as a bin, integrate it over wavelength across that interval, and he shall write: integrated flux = 42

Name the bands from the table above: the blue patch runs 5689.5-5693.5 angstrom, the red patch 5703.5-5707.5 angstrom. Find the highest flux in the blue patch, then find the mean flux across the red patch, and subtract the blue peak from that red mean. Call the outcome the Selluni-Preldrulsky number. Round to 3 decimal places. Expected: -0.115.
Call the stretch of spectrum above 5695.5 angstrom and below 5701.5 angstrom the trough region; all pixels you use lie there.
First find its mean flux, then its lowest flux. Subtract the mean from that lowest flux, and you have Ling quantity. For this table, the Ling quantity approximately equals -0.035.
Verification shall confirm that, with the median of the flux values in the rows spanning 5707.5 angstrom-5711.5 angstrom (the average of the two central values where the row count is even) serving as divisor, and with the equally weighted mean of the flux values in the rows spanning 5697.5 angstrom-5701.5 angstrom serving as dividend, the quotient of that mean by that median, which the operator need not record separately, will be 1.01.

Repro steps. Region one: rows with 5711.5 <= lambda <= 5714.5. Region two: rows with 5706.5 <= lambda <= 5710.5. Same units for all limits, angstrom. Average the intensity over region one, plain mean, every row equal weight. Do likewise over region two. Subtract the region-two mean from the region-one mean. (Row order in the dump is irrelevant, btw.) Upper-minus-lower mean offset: 0.12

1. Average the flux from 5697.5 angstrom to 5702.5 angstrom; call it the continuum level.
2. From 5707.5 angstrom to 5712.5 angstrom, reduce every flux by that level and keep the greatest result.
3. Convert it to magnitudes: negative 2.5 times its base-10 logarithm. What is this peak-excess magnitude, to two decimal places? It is 5.24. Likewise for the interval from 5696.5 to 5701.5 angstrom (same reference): 3.30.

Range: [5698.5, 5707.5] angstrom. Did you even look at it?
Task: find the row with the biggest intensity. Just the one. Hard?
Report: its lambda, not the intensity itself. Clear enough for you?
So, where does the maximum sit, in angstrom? 5699.0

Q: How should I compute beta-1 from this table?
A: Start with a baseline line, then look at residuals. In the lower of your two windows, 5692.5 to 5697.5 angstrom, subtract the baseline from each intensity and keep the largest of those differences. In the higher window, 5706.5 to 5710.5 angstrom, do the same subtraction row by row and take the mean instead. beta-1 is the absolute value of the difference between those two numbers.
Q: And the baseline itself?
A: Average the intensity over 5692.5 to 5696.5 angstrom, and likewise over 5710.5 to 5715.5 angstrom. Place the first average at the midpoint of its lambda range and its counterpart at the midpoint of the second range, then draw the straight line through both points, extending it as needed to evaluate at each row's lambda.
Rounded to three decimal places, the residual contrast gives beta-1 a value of 0.135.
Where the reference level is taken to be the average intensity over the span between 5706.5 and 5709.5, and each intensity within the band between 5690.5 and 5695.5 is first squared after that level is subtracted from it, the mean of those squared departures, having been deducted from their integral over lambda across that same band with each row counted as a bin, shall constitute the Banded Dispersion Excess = 0.05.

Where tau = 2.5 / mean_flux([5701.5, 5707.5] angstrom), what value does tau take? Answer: 0.424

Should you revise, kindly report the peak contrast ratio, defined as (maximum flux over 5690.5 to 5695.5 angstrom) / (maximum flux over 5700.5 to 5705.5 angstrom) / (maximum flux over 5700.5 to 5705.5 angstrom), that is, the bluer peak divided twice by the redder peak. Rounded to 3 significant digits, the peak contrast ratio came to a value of 0.170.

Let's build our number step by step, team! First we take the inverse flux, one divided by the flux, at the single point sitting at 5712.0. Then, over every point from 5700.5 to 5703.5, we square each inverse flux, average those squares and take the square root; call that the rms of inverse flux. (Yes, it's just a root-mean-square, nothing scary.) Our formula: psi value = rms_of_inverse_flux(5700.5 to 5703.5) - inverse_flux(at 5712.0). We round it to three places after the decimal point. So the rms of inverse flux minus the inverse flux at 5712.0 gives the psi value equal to 0.001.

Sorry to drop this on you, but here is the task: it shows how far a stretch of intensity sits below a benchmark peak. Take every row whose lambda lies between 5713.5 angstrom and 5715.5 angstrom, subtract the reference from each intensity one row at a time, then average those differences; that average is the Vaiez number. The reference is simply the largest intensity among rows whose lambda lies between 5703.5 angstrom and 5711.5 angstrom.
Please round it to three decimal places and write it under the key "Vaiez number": 0.125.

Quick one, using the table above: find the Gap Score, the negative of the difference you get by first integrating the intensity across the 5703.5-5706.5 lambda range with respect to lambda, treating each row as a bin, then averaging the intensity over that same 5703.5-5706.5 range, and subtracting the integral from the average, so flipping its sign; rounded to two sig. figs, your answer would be 12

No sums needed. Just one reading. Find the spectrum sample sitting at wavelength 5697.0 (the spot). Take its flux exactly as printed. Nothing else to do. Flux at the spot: 6.01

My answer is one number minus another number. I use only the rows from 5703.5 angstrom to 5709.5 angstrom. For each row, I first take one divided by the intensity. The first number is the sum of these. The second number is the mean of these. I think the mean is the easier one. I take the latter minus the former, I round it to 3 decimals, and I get -0.851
